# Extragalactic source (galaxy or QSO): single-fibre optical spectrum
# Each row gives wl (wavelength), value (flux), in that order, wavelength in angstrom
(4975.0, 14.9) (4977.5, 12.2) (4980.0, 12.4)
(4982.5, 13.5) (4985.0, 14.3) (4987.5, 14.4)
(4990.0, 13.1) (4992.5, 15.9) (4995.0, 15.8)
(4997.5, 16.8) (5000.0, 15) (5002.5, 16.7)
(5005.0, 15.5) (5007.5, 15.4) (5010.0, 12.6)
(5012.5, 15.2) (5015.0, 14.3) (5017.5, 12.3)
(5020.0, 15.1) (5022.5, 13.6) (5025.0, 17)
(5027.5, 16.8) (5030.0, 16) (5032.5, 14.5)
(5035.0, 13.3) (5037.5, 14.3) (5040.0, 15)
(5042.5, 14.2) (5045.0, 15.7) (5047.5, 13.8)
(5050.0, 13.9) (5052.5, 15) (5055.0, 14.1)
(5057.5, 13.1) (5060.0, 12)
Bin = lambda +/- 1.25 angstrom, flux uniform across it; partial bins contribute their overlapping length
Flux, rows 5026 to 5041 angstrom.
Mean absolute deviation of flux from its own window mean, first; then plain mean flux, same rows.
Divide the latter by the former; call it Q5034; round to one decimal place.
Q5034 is 15.8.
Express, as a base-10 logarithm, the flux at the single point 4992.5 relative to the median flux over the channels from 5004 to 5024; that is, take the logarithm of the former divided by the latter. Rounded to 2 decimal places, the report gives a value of 0.03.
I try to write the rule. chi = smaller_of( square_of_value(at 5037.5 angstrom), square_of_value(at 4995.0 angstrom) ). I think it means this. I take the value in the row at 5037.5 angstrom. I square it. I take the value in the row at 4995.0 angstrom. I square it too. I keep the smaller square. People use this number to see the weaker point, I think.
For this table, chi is 204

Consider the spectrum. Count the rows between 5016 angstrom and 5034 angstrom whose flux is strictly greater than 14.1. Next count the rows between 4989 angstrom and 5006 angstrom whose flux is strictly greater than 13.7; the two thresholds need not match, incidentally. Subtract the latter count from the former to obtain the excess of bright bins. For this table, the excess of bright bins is -1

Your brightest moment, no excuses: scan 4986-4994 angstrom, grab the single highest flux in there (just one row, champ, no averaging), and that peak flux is 15.9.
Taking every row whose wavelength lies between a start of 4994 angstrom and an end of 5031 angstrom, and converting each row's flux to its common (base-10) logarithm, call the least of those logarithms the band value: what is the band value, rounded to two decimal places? 1.09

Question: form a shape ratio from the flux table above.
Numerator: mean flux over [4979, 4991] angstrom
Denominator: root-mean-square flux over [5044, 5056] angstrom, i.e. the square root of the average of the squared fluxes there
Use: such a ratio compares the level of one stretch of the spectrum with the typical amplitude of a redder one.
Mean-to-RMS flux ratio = 0.93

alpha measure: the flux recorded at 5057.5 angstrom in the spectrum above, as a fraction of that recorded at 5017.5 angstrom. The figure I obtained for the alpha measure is 1.07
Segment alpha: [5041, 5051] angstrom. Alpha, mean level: 14.4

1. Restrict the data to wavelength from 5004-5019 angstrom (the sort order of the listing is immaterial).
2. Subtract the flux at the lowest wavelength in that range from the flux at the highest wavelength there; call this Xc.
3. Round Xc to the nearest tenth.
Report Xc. -3.2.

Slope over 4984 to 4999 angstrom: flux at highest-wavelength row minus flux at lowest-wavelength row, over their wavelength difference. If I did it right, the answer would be 0.20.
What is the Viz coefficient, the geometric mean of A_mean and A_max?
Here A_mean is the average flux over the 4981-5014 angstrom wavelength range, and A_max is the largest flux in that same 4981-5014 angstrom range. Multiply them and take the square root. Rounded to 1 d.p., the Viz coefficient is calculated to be 15.8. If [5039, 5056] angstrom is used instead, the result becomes 15.1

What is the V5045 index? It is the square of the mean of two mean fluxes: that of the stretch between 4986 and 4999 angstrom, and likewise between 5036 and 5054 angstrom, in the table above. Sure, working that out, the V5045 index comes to 221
